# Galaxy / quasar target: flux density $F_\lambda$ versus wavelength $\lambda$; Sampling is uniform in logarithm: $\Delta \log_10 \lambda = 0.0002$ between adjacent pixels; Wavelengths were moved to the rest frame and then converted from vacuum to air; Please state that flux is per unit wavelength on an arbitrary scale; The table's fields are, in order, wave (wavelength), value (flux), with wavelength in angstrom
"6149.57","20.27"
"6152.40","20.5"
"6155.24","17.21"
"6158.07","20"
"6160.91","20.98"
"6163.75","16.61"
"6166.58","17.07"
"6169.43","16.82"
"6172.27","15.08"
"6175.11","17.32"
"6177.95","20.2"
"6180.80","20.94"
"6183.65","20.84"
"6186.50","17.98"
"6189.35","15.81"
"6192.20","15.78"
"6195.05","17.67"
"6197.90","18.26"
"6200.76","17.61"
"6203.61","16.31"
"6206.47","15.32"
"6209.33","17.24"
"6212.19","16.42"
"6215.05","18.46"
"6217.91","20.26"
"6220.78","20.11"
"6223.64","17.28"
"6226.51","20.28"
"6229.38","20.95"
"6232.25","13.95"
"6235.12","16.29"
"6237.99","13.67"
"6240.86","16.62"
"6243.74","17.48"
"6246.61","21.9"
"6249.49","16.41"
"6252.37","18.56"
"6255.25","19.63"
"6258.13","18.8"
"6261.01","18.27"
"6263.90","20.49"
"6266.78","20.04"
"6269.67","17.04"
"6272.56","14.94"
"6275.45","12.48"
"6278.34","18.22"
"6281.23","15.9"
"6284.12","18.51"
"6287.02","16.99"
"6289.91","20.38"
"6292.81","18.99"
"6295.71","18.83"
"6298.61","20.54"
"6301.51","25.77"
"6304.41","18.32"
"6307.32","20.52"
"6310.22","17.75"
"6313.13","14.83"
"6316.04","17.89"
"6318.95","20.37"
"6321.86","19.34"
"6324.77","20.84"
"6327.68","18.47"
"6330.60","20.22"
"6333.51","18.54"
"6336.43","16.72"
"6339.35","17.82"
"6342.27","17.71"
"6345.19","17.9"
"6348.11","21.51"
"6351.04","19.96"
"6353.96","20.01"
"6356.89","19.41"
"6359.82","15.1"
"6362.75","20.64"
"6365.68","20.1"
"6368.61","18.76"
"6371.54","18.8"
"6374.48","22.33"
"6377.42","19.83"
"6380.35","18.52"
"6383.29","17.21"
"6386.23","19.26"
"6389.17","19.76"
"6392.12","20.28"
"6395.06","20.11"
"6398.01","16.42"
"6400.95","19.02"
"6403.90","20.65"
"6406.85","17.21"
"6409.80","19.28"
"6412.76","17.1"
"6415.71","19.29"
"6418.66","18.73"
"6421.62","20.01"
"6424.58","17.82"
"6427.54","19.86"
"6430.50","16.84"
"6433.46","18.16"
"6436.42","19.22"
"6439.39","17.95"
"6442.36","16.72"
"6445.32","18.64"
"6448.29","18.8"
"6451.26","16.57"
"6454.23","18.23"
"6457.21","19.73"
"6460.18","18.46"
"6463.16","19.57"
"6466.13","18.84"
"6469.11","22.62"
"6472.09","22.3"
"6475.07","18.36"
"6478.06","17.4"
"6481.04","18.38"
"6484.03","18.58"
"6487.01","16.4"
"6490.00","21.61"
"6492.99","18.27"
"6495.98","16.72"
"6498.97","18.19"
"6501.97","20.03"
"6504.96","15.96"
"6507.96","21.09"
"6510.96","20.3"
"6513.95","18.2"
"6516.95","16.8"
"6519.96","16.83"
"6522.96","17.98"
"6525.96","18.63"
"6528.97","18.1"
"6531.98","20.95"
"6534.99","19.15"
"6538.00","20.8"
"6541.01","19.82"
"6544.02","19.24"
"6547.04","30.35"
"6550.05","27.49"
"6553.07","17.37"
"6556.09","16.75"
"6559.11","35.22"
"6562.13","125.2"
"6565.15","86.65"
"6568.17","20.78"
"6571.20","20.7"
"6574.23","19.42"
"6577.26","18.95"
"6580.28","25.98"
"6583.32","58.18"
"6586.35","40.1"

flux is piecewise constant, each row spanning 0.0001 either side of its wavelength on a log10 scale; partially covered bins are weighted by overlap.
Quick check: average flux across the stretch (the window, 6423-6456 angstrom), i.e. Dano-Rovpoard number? 18.1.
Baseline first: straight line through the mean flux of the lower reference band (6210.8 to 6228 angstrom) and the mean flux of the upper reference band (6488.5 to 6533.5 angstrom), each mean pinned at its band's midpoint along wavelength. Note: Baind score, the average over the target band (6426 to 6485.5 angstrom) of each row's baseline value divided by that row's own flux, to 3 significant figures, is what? 1.00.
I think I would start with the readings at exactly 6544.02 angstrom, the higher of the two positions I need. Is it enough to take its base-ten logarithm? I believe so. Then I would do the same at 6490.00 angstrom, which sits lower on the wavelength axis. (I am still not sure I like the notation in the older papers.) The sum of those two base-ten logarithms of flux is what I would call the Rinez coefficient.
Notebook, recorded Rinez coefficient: 2.62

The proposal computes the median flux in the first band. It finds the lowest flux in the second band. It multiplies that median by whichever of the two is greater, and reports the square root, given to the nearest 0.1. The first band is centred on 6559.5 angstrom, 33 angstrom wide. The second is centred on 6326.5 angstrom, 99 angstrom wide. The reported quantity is 20.8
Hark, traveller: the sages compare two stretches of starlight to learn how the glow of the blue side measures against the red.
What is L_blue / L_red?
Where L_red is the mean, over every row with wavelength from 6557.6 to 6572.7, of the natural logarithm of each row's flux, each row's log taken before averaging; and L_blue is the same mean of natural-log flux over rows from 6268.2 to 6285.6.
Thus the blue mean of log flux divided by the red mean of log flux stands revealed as 0.733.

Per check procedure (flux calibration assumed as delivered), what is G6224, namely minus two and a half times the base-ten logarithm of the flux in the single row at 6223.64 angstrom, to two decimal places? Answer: -3.09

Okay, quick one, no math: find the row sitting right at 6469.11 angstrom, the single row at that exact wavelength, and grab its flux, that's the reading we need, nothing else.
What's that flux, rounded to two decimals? 22.62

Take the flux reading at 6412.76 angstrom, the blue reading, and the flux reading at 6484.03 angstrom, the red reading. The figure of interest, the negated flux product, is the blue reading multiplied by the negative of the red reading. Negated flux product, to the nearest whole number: -318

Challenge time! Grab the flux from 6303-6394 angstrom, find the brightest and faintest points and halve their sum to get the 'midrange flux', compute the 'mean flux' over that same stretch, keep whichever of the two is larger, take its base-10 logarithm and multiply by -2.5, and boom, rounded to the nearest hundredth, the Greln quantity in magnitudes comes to -3.20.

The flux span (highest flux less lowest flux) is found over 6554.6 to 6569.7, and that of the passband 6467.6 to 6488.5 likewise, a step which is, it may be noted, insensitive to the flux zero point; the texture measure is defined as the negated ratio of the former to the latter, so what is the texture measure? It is -17.4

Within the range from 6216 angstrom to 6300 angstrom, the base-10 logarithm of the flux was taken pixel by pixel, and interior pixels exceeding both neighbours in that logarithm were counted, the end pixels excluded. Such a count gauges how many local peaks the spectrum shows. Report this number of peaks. 8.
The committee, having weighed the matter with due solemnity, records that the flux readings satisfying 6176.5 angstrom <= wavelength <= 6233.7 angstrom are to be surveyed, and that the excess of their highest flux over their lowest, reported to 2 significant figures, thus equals 7.0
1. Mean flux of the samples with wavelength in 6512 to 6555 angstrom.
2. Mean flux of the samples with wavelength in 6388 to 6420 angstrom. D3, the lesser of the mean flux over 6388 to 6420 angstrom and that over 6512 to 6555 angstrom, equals 18.9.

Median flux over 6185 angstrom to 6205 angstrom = 17.6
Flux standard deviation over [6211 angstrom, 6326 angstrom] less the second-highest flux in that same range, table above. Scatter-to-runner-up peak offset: -19.4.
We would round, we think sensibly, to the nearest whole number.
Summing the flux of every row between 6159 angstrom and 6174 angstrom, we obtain 87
